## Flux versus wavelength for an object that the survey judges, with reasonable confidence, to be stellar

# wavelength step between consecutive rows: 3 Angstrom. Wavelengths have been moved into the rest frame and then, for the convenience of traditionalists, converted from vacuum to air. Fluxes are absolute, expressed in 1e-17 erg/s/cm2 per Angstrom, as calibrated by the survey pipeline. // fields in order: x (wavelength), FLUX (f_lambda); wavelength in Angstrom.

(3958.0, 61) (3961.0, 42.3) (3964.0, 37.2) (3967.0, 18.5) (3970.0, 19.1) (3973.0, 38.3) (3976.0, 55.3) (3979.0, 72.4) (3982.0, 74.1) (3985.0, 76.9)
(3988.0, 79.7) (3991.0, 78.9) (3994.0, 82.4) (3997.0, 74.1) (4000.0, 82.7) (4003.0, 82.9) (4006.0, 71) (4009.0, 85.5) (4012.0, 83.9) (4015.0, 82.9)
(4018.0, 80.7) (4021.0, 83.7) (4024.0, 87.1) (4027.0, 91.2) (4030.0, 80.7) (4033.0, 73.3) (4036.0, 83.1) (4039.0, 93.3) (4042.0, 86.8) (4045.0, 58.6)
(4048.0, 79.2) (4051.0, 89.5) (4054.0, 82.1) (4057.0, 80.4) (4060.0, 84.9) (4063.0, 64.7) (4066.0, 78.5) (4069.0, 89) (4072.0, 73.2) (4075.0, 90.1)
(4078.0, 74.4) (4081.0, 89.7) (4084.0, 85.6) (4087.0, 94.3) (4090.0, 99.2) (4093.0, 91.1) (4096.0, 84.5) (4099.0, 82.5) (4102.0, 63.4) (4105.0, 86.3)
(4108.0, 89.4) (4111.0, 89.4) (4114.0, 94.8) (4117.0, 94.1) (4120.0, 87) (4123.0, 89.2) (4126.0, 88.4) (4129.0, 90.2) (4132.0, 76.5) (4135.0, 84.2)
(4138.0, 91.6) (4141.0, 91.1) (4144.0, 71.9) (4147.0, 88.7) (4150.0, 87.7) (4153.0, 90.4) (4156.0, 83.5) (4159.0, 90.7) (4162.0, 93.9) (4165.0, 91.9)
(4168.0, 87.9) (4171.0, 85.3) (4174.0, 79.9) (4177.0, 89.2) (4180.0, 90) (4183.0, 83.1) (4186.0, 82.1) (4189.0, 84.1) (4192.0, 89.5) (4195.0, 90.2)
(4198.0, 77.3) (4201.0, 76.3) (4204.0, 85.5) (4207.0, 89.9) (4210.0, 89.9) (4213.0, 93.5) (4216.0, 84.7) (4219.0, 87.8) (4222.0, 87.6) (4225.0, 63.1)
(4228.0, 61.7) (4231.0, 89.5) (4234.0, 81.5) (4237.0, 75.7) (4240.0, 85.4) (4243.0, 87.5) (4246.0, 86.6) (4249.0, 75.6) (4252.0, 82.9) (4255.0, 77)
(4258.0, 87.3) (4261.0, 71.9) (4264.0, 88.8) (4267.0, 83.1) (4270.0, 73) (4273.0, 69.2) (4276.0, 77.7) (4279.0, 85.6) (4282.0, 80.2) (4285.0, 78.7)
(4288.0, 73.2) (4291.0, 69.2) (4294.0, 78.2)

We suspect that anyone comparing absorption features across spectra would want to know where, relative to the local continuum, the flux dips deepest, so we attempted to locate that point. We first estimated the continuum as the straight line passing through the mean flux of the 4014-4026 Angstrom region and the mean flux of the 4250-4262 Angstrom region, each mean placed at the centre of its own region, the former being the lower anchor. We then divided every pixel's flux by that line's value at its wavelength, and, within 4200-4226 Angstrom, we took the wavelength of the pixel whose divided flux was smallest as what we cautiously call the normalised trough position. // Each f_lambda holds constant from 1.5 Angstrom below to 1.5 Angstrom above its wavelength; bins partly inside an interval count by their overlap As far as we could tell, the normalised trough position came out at 4225.0 Angstrom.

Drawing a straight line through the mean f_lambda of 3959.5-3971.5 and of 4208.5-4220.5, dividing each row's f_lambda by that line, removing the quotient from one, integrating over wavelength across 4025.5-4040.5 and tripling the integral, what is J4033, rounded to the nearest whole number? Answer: -38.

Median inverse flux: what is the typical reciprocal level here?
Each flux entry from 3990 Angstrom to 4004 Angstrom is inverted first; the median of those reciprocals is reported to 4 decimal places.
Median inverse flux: 0.0121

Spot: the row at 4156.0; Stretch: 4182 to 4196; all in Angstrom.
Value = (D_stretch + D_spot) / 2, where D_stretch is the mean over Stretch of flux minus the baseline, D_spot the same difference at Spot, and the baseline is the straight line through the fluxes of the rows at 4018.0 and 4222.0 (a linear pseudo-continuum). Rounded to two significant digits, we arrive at -1.3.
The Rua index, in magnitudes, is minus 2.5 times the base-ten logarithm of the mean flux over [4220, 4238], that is -4.71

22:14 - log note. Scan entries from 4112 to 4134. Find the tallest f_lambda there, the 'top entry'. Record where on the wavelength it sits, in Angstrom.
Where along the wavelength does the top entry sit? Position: 4114.0 Angstrom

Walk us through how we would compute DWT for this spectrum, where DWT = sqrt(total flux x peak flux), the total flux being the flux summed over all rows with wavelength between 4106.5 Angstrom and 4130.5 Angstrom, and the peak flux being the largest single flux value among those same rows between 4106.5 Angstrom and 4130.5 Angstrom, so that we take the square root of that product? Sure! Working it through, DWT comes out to 262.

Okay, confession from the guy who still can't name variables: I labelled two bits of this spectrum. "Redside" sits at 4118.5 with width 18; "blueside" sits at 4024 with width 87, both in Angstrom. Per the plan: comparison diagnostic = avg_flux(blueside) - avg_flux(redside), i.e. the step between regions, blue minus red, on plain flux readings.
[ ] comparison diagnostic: -10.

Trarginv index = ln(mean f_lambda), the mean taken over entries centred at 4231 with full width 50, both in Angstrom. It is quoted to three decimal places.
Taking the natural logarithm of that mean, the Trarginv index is 4.411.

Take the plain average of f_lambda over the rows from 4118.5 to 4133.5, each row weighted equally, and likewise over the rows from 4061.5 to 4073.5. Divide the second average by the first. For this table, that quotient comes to 0.89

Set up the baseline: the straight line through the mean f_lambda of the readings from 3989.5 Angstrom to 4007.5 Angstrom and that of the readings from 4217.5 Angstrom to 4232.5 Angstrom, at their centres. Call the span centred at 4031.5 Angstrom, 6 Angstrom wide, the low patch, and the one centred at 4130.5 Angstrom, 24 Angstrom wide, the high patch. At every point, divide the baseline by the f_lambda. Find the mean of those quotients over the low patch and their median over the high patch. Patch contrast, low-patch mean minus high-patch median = 0.14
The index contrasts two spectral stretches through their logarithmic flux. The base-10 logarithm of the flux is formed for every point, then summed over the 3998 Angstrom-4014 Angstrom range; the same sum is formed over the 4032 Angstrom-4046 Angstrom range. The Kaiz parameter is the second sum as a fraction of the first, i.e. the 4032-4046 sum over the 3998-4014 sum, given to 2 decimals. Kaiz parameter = 0.99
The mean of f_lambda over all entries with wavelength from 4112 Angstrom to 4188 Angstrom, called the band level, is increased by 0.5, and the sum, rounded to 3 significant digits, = 87.8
